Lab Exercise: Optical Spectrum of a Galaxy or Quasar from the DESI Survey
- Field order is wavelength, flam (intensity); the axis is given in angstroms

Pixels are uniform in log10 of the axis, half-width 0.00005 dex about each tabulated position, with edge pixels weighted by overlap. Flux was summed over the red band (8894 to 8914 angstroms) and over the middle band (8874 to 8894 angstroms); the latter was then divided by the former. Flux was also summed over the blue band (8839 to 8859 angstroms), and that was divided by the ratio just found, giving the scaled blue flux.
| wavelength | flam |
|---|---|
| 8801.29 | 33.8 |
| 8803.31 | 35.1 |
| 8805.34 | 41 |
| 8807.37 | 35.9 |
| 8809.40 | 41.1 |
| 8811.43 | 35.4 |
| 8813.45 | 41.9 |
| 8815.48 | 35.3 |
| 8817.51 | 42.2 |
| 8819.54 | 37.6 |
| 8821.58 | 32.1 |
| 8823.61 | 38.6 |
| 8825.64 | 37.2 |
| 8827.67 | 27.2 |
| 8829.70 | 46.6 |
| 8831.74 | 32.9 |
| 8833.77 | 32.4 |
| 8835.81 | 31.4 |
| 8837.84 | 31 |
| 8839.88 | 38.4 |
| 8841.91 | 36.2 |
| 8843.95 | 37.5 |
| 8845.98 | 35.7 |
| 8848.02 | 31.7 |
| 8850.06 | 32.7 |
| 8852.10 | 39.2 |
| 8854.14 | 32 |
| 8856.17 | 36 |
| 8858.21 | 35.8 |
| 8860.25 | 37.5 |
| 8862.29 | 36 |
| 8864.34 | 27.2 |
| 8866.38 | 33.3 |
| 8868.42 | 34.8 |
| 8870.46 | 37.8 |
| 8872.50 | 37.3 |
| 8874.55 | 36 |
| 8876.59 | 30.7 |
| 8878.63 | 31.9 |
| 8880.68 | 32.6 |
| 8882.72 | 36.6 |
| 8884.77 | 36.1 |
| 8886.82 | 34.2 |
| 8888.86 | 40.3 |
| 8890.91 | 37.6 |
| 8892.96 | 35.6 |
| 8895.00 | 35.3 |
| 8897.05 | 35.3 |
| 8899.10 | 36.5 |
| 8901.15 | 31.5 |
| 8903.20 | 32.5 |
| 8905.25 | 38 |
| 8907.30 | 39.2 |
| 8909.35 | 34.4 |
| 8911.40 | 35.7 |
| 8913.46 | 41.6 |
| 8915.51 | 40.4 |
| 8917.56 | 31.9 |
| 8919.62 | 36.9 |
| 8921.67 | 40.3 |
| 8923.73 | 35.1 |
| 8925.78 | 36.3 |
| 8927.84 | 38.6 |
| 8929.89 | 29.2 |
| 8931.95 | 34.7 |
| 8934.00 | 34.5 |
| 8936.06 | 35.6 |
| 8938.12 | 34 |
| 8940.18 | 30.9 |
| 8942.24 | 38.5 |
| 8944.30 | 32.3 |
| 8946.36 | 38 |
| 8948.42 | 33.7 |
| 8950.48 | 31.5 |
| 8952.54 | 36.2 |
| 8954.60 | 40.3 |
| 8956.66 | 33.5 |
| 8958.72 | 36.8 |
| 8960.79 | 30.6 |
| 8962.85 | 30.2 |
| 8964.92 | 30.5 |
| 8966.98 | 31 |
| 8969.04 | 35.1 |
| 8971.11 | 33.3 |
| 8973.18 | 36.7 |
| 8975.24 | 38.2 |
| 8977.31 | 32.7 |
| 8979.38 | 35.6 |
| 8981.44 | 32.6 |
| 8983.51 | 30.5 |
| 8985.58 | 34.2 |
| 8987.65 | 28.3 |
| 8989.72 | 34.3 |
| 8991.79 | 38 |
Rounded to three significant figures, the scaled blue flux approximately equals 364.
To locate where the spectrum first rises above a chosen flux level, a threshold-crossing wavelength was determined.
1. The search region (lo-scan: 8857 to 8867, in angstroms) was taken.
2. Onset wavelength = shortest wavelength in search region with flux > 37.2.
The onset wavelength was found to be 8860.25 angstroms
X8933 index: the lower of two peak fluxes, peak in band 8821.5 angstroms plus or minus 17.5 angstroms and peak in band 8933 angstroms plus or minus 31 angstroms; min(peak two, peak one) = 41.6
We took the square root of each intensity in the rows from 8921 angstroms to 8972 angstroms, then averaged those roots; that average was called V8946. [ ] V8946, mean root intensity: 5.86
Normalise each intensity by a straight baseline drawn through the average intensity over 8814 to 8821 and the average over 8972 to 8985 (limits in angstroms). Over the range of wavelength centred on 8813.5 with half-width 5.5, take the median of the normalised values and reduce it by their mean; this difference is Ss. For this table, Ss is 0.05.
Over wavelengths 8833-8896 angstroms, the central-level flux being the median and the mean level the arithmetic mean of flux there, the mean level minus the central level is -0.8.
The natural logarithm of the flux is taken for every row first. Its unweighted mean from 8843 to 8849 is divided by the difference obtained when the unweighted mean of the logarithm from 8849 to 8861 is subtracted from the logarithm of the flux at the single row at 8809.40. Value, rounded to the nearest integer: 24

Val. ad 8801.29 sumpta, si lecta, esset 33.8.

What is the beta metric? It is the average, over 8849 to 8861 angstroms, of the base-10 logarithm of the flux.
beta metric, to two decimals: 1.55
